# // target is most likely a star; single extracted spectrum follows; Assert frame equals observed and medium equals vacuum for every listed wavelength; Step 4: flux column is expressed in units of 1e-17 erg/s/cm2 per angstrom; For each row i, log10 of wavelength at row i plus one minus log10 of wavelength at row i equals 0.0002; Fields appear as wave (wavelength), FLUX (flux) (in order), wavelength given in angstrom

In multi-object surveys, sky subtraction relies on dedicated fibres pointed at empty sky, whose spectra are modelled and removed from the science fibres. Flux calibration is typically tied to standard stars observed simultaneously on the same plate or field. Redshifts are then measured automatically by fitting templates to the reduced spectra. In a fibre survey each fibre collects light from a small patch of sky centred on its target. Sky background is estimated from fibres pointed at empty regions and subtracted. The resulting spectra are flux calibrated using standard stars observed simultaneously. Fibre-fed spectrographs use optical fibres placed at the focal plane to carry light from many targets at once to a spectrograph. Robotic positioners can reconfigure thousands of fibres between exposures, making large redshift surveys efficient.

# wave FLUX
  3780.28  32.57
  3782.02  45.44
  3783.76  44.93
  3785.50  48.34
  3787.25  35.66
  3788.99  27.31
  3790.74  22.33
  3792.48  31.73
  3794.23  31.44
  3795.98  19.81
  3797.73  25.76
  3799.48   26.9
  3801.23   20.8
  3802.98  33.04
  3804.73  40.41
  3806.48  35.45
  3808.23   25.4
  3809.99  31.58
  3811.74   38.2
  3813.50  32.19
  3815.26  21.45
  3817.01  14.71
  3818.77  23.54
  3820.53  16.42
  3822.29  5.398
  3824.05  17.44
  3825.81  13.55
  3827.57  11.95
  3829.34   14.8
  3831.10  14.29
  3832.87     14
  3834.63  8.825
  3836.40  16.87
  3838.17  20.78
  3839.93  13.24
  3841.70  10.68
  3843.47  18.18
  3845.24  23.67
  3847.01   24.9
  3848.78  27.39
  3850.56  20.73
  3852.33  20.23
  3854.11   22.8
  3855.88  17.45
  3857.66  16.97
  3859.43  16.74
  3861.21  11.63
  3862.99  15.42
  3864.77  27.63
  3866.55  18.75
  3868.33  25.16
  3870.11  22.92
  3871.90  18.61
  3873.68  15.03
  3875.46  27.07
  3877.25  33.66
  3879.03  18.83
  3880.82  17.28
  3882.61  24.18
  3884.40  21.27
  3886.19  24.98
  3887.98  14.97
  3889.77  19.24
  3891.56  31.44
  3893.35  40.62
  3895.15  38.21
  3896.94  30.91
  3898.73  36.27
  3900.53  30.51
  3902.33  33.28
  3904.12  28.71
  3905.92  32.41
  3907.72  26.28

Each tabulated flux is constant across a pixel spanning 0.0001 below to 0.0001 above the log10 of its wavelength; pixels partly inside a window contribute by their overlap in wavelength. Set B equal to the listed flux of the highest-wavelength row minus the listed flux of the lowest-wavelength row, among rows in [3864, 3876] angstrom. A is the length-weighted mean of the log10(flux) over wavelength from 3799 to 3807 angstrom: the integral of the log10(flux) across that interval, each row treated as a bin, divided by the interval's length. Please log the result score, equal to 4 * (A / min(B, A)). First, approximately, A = 1.49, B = -1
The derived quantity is -10.6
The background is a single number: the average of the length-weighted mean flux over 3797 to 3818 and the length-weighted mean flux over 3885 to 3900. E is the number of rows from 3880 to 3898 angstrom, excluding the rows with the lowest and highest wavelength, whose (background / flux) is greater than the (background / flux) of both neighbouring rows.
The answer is 2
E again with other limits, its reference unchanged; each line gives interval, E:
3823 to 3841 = 2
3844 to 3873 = 3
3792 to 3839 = 7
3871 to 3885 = 2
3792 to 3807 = 2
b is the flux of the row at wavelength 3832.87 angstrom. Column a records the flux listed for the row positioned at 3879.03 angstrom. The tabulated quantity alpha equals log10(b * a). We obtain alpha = 2.42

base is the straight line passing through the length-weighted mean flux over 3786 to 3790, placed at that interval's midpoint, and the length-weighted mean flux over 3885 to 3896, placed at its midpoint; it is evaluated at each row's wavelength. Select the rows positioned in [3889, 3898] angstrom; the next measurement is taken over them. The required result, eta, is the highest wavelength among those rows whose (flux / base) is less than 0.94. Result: 3889.77 angstrom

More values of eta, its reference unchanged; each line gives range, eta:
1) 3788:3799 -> 3797.73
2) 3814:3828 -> 3827.57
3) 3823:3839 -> 3838.17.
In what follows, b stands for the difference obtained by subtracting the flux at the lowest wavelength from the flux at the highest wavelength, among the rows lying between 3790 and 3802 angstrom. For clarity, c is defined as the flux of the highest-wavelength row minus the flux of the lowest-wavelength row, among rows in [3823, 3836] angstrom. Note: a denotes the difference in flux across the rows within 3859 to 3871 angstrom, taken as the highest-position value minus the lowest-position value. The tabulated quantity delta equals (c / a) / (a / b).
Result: 0.35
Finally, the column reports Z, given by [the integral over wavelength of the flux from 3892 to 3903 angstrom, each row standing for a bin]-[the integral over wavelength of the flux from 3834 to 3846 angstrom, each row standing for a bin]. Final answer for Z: 190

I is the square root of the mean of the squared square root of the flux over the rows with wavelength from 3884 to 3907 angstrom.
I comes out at 5.4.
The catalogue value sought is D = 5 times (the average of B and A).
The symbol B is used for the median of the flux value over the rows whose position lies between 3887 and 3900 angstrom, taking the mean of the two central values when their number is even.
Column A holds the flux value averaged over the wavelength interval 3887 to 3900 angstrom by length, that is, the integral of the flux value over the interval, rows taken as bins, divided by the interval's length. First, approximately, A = 30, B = 31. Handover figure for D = 154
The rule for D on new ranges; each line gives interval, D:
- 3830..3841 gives 72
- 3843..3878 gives 104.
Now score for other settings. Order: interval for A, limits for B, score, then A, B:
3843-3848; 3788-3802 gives -0.8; 1.35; -7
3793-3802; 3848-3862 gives -0.4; 1.39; -16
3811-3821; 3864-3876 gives -9.8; 1.37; -1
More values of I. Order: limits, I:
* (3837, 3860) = 4.4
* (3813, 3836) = 4.0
